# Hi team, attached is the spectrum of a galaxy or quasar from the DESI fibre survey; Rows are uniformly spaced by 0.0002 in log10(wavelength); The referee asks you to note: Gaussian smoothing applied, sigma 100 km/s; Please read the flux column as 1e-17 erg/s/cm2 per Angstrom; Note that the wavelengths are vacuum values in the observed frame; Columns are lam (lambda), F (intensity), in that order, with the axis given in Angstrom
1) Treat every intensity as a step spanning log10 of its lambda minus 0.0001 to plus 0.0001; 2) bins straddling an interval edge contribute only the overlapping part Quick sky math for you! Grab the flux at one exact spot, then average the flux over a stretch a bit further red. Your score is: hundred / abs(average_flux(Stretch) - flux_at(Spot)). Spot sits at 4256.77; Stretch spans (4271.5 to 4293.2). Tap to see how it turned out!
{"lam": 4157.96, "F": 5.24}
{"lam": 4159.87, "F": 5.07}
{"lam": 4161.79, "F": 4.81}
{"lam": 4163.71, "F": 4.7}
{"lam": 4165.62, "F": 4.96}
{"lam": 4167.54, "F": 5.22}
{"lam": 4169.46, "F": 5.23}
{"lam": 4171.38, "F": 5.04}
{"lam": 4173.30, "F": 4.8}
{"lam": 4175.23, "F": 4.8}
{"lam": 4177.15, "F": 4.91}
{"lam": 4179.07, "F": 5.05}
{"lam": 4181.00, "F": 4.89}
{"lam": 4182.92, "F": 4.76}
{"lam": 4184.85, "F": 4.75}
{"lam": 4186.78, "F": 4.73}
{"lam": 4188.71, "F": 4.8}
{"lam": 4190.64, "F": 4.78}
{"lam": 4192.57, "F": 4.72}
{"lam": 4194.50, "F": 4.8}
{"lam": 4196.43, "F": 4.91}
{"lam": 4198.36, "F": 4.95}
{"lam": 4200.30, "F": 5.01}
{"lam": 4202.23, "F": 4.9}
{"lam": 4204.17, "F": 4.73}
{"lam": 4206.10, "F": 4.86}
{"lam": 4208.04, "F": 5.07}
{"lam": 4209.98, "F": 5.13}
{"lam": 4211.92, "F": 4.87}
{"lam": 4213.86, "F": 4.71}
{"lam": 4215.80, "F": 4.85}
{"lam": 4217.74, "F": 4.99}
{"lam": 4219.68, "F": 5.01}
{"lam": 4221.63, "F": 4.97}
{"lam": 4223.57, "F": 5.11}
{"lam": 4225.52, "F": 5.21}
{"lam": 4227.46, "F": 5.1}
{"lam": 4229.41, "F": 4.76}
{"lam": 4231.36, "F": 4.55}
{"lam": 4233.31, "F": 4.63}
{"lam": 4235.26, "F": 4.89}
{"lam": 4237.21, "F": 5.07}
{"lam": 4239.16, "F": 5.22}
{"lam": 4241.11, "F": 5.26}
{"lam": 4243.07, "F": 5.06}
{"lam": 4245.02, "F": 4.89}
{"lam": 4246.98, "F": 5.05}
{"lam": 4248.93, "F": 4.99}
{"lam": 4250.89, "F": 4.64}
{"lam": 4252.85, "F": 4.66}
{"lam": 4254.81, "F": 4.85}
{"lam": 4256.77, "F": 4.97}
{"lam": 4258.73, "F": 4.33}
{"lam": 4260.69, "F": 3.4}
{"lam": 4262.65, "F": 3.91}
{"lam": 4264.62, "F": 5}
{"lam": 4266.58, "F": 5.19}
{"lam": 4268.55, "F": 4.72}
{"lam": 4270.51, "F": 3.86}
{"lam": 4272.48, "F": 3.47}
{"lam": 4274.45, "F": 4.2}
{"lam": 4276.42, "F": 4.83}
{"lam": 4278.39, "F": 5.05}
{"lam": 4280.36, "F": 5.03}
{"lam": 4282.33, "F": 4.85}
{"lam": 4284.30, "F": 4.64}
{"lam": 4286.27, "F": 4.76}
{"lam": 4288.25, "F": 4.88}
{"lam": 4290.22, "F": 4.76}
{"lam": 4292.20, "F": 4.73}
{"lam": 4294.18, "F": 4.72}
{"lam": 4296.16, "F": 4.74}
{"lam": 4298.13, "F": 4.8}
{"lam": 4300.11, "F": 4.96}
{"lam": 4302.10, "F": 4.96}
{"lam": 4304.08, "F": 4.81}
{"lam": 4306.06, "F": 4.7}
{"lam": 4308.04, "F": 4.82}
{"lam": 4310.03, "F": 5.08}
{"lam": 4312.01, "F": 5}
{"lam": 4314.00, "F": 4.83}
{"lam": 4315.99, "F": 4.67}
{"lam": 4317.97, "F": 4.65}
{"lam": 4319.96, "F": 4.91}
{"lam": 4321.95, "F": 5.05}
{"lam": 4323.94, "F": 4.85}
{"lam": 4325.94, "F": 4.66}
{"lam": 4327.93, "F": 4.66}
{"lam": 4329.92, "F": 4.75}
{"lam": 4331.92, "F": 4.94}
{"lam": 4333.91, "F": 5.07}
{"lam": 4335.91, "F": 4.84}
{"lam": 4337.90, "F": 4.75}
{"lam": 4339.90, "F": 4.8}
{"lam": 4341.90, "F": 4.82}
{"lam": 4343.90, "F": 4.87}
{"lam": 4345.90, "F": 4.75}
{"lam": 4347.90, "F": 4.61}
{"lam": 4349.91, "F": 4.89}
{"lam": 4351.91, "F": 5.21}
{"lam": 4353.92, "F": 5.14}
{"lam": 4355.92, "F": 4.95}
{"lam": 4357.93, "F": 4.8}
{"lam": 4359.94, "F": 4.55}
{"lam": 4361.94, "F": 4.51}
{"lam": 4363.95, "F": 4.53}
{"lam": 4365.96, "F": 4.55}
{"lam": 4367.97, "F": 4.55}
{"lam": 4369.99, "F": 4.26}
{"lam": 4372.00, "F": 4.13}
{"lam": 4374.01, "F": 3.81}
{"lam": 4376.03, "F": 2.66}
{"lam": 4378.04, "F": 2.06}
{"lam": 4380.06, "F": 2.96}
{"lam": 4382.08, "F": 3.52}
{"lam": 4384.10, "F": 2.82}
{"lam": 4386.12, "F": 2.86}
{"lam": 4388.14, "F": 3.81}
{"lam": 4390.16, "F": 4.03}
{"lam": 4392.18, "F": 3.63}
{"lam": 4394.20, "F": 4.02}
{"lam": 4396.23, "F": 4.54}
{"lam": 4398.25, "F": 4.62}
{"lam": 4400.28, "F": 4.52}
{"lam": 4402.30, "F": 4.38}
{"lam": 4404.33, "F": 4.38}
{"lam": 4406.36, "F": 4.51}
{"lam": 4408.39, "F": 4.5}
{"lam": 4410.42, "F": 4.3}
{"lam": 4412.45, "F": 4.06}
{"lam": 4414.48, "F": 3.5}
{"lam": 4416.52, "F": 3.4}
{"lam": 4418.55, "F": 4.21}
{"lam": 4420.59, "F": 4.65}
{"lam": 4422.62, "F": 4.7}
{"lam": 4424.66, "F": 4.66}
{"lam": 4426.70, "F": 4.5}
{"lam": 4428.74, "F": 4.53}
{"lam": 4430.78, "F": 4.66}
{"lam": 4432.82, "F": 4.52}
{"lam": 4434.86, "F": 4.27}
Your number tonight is 317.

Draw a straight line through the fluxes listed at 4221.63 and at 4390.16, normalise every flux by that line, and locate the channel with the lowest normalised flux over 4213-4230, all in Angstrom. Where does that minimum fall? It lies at 4213.86 Angstrom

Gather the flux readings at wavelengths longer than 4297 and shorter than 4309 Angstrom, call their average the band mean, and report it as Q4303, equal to 4.84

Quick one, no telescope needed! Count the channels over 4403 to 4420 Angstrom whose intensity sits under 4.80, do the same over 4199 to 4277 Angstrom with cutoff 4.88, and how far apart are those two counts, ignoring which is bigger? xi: 11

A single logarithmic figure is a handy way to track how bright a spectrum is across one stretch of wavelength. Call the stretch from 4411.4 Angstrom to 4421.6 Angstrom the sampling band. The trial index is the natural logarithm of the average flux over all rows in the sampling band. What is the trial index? 1.38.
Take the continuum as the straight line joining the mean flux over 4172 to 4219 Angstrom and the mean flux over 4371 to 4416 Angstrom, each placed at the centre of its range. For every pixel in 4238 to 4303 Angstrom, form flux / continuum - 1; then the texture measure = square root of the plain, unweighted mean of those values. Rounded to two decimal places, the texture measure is 0.24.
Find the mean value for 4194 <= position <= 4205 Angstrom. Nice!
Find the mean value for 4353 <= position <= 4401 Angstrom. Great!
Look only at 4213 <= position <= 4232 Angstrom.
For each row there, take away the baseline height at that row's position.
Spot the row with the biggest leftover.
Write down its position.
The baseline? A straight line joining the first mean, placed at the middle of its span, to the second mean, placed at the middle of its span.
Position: 4225.52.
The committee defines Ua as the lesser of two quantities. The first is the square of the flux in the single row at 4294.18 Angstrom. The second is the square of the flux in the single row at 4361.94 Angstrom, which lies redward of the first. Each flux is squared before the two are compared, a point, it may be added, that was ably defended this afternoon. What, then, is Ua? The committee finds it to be 20.3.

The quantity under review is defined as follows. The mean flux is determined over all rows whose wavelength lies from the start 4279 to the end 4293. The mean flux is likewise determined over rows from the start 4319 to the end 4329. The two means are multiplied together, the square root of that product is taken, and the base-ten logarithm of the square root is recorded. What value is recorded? 0.683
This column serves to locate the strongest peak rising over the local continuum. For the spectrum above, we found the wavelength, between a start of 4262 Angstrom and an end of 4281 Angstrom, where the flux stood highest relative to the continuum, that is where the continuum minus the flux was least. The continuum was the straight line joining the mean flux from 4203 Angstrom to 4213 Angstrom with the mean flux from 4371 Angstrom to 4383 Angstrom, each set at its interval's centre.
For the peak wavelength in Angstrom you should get 4266.58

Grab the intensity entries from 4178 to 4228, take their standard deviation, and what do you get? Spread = 0.1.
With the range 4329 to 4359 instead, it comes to 0.2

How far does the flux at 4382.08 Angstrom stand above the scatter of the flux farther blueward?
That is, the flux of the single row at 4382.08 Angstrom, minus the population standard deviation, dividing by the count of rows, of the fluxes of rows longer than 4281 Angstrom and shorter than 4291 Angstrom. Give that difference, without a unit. 3.4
